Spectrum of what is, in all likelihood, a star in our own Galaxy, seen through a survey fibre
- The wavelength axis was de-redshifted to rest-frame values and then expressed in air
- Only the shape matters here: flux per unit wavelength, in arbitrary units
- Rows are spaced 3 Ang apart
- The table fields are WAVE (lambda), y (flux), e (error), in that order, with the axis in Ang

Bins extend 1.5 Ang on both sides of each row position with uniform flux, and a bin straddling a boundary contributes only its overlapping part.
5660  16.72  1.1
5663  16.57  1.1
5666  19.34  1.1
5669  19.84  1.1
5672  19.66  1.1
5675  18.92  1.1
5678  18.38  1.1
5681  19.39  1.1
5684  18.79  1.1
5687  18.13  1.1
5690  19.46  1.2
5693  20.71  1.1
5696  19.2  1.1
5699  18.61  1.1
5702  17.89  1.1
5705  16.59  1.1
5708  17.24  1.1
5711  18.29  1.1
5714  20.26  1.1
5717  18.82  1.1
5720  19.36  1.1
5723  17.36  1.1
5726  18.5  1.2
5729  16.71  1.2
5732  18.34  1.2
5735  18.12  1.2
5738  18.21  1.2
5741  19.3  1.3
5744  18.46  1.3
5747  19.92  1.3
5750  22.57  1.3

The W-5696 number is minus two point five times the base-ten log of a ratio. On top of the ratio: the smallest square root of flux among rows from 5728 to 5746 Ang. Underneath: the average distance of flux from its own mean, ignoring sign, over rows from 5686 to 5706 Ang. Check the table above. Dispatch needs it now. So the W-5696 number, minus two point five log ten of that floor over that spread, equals -1.56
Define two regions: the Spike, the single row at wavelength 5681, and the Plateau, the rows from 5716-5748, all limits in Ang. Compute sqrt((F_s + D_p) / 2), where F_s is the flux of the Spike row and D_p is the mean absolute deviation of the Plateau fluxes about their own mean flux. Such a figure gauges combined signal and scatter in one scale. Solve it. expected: 3.166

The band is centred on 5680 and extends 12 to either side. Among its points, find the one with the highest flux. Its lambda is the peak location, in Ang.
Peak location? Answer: 5669 Ang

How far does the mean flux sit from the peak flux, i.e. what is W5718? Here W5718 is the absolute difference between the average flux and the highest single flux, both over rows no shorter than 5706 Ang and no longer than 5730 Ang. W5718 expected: 1.9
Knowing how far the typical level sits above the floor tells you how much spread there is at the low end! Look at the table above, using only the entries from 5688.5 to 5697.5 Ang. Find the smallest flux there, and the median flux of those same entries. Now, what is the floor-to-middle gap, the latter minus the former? 0.26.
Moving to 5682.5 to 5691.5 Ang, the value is 0.66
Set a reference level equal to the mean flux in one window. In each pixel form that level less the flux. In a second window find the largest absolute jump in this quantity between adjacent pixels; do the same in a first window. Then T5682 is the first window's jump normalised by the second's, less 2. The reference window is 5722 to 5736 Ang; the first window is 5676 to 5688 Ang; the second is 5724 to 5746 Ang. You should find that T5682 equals -1.4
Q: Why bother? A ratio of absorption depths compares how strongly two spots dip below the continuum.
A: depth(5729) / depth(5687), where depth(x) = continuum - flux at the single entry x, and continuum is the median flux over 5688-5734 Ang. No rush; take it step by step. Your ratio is 5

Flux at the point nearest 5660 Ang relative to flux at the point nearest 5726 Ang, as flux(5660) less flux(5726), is -1.8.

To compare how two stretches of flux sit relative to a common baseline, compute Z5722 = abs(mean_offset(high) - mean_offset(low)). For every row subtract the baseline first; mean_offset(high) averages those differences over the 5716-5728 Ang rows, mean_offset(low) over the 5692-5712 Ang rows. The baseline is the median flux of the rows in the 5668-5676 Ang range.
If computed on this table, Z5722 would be 0.1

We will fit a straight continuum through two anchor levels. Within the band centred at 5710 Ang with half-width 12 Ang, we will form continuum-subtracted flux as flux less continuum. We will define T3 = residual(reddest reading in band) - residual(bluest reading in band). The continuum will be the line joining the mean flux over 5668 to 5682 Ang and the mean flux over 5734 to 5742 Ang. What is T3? 1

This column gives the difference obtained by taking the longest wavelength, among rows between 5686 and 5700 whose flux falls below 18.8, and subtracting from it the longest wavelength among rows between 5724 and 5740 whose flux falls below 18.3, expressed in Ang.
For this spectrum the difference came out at -39 Ang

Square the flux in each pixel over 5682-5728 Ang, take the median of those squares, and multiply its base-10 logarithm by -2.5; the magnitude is -6.35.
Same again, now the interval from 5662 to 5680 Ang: -6.41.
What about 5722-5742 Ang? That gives -6.30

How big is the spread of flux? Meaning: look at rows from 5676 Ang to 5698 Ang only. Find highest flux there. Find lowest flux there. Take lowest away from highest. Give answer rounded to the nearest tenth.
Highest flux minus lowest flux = 2.6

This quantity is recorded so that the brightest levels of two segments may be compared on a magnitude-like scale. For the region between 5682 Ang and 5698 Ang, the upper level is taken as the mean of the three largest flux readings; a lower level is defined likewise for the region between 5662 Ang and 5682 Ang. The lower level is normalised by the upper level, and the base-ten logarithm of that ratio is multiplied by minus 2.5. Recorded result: 0.009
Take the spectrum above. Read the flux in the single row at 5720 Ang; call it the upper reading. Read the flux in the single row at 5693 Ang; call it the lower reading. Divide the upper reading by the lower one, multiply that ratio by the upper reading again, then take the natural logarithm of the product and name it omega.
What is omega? 2.90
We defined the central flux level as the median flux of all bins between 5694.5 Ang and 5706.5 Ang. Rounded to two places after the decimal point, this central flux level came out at 18.25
